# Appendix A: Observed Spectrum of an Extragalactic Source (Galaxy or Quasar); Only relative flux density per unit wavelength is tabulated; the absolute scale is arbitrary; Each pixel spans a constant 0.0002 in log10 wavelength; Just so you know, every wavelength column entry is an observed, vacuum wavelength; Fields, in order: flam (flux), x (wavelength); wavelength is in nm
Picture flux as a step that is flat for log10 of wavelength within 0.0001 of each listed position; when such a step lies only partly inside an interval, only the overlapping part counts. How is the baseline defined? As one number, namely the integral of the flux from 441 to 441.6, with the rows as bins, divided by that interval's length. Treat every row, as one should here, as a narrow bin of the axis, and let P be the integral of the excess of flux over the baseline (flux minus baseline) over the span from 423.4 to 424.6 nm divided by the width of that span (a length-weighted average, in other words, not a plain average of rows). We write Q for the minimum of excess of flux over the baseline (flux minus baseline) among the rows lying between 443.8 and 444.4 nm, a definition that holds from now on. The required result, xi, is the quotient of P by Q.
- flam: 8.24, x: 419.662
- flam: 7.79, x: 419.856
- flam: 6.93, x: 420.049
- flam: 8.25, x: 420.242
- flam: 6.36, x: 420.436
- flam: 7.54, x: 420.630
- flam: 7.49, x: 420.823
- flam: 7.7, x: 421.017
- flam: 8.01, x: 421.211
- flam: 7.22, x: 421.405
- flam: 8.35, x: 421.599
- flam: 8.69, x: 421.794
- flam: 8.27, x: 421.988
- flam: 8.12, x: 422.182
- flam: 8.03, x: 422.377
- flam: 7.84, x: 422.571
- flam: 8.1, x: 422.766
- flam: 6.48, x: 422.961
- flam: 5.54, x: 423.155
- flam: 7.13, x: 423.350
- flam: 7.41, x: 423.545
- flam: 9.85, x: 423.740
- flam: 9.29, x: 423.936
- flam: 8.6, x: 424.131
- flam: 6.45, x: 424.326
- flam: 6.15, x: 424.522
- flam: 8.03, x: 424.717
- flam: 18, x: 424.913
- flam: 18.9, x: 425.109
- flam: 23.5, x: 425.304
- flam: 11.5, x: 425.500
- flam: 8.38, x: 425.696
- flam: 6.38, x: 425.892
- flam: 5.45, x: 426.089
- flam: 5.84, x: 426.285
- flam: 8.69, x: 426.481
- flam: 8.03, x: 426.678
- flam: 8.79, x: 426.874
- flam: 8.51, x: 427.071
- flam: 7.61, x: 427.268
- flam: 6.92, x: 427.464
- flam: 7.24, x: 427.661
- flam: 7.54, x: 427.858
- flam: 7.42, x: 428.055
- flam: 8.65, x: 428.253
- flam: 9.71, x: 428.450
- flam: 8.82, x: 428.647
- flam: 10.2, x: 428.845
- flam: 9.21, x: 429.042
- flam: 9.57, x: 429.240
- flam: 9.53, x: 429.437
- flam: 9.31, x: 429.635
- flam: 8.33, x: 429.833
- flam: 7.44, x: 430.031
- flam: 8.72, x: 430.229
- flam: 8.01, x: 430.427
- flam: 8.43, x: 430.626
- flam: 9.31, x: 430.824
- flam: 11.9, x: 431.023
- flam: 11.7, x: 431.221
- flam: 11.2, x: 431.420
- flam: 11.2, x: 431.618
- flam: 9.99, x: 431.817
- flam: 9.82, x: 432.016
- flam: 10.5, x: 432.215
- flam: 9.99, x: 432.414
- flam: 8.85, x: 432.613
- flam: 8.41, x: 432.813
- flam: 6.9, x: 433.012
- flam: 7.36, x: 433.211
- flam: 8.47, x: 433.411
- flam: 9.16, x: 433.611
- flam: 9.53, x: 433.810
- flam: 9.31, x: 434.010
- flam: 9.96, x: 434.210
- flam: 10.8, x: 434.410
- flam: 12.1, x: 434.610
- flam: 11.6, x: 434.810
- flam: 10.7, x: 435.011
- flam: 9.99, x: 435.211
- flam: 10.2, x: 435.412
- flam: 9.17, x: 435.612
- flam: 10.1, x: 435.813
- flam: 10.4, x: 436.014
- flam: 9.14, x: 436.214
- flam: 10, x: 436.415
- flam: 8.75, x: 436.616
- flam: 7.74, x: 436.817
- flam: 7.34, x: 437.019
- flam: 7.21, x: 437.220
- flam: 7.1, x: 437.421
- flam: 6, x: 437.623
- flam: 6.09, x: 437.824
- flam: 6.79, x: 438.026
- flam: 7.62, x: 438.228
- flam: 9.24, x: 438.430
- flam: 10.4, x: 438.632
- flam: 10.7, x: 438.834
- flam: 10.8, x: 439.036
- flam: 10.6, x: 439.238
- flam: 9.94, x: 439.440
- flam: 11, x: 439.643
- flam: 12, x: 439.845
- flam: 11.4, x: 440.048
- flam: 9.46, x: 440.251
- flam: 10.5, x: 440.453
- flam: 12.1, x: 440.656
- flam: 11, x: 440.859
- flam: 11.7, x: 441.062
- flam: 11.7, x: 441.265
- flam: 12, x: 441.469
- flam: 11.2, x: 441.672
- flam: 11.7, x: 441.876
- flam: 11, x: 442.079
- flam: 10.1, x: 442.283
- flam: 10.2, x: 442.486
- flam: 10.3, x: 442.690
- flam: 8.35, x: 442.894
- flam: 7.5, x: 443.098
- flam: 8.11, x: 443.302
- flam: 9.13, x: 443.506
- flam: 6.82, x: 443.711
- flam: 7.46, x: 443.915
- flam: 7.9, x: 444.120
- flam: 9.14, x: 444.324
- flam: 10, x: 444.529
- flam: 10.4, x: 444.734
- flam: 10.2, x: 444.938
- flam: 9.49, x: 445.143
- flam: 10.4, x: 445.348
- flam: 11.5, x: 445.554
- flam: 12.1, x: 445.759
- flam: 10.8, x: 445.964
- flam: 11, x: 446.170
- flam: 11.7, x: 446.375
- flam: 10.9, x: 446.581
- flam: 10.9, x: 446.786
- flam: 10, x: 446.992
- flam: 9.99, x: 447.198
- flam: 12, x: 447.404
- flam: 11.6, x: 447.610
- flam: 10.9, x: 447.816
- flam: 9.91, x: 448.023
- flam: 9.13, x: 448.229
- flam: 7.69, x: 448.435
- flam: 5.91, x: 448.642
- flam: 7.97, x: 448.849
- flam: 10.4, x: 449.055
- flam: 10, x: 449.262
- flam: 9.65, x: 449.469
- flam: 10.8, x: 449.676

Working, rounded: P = -3.8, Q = -4.3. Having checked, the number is 0.88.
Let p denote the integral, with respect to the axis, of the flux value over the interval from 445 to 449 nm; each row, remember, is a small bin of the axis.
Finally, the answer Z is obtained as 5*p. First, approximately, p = 41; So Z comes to 204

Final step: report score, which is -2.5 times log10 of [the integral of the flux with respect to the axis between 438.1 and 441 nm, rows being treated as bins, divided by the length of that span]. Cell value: -2.55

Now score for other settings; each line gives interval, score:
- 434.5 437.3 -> -2.46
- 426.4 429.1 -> -2.31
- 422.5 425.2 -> -2.40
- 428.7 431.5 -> -2.44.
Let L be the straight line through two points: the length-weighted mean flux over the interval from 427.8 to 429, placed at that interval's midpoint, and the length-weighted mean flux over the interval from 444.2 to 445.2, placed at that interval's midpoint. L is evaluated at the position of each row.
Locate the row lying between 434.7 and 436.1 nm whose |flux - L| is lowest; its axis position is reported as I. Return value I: 435.612 nm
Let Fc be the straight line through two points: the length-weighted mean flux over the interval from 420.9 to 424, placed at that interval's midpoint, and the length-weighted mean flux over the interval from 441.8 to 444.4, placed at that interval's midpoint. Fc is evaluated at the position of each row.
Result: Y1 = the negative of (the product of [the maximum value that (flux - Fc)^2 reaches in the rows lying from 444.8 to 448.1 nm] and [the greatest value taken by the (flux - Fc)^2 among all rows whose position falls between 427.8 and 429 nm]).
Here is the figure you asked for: -33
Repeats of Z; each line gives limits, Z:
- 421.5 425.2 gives 164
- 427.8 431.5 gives 171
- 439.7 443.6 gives 205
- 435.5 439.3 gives 165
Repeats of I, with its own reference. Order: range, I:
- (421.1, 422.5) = 421.599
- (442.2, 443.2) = 442.283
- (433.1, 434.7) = 433.611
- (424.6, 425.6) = 424.717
